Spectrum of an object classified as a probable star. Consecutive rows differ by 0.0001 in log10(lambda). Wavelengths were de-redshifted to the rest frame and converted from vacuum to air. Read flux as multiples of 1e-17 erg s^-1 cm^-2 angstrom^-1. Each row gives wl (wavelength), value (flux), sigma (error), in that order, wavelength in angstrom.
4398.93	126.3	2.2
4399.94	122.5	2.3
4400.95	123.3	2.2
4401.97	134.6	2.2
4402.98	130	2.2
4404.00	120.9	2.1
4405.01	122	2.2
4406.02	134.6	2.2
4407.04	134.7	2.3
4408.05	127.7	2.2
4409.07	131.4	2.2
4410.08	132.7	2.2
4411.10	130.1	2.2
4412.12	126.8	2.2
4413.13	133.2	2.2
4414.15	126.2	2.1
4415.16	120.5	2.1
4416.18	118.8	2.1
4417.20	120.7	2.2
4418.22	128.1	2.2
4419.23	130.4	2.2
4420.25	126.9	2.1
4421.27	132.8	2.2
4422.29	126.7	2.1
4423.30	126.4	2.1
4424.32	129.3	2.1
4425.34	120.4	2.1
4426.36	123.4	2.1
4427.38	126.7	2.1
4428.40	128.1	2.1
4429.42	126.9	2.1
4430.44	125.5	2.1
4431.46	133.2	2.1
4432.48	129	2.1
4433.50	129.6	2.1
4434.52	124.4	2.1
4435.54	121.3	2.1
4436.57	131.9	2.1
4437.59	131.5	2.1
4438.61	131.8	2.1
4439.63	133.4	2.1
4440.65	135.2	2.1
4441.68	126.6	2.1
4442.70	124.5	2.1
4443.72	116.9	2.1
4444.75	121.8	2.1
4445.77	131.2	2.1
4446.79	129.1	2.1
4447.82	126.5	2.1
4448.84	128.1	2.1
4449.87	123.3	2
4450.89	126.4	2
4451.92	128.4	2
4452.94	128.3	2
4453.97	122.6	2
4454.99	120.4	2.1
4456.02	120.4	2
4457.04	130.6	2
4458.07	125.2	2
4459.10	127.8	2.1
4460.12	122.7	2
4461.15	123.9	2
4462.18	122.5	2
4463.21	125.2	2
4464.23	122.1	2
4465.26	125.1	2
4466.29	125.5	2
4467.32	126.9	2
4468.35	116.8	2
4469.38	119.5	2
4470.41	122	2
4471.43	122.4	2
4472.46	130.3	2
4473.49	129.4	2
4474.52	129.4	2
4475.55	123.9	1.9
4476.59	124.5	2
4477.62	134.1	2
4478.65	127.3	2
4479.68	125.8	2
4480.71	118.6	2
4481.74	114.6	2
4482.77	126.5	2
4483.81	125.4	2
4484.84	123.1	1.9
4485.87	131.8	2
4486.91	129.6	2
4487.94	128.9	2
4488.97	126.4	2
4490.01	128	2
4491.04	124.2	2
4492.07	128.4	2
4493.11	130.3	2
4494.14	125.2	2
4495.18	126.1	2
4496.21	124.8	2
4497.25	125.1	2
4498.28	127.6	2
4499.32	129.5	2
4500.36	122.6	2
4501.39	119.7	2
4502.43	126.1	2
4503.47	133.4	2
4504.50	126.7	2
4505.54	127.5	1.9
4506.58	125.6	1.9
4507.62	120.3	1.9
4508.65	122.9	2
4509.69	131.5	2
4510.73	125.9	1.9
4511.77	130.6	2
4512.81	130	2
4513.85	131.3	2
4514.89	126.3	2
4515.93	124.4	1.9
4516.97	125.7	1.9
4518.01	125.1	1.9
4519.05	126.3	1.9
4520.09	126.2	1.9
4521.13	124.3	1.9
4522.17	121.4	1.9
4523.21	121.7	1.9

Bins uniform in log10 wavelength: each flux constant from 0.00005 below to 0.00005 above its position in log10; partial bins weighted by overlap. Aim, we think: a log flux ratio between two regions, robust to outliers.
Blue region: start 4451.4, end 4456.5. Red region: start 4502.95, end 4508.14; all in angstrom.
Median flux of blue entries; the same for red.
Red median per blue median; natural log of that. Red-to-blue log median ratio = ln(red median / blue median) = 0.033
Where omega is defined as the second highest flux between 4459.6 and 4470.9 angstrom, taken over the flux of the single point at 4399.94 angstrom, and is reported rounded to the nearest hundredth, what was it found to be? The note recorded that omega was 1.02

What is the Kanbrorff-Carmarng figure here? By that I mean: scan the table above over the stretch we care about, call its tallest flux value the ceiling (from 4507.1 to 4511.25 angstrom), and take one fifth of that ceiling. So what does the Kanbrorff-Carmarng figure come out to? 26.3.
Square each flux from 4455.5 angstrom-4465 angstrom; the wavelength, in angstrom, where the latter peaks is 4457.04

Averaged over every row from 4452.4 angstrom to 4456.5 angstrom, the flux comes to 123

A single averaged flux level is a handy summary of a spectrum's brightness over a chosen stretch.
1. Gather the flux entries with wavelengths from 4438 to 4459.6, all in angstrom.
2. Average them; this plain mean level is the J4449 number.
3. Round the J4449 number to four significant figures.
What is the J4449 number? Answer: 126.6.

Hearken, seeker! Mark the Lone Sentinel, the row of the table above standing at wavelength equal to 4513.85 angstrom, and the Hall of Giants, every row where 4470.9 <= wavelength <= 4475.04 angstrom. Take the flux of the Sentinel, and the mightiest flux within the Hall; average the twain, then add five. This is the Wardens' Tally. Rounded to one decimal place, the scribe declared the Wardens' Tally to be 135.8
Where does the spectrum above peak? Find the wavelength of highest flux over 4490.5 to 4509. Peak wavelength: 4503.47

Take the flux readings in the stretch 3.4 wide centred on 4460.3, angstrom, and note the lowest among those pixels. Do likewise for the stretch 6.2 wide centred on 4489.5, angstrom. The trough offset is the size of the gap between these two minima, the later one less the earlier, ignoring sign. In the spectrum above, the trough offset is 1.5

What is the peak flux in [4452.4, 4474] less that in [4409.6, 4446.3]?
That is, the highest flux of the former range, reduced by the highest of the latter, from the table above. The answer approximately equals -4.6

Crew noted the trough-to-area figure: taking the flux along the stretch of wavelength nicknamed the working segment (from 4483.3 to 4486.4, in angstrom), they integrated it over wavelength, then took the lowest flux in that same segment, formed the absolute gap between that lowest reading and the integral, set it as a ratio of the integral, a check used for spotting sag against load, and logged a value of 0.687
